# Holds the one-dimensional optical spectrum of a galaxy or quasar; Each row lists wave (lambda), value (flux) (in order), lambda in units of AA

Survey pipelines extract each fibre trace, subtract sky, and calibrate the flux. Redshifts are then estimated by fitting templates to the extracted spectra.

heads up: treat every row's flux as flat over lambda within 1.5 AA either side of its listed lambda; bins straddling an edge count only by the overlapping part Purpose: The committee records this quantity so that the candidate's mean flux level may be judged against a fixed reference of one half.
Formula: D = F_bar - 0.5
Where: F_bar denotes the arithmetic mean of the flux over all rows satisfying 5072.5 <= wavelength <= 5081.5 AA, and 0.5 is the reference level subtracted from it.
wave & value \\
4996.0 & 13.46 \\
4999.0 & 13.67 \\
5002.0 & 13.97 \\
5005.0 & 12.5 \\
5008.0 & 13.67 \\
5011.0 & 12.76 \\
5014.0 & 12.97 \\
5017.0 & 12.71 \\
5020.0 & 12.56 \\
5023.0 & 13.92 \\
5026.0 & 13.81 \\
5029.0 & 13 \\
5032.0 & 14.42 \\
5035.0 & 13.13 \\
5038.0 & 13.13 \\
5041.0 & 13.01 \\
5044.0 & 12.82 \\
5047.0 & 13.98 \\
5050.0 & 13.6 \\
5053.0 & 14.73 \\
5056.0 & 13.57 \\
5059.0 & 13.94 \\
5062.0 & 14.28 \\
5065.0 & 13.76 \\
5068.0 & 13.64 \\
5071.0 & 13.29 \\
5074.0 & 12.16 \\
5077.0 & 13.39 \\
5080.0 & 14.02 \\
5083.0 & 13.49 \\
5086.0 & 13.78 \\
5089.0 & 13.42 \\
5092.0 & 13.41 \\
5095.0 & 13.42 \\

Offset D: 12.7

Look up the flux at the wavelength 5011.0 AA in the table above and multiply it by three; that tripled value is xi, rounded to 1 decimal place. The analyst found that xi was 38.3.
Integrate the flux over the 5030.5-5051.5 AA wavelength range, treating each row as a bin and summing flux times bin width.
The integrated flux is 282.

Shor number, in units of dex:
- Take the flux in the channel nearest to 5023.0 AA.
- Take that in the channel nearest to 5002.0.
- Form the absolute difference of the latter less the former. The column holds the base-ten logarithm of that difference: -1.3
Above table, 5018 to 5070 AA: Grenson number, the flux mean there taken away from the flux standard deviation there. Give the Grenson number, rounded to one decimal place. -13.0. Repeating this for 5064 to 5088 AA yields -12.9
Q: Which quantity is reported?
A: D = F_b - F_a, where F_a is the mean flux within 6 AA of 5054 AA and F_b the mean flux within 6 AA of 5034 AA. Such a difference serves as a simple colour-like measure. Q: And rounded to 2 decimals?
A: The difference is -0.54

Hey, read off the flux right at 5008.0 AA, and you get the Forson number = 13.67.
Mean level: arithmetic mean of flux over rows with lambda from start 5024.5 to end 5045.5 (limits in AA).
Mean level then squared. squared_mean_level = 178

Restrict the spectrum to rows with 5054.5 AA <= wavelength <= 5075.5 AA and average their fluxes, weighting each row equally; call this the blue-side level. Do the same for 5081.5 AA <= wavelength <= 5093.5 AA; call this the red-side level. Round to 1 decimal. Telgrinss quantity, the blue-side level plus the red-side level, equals 27.0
